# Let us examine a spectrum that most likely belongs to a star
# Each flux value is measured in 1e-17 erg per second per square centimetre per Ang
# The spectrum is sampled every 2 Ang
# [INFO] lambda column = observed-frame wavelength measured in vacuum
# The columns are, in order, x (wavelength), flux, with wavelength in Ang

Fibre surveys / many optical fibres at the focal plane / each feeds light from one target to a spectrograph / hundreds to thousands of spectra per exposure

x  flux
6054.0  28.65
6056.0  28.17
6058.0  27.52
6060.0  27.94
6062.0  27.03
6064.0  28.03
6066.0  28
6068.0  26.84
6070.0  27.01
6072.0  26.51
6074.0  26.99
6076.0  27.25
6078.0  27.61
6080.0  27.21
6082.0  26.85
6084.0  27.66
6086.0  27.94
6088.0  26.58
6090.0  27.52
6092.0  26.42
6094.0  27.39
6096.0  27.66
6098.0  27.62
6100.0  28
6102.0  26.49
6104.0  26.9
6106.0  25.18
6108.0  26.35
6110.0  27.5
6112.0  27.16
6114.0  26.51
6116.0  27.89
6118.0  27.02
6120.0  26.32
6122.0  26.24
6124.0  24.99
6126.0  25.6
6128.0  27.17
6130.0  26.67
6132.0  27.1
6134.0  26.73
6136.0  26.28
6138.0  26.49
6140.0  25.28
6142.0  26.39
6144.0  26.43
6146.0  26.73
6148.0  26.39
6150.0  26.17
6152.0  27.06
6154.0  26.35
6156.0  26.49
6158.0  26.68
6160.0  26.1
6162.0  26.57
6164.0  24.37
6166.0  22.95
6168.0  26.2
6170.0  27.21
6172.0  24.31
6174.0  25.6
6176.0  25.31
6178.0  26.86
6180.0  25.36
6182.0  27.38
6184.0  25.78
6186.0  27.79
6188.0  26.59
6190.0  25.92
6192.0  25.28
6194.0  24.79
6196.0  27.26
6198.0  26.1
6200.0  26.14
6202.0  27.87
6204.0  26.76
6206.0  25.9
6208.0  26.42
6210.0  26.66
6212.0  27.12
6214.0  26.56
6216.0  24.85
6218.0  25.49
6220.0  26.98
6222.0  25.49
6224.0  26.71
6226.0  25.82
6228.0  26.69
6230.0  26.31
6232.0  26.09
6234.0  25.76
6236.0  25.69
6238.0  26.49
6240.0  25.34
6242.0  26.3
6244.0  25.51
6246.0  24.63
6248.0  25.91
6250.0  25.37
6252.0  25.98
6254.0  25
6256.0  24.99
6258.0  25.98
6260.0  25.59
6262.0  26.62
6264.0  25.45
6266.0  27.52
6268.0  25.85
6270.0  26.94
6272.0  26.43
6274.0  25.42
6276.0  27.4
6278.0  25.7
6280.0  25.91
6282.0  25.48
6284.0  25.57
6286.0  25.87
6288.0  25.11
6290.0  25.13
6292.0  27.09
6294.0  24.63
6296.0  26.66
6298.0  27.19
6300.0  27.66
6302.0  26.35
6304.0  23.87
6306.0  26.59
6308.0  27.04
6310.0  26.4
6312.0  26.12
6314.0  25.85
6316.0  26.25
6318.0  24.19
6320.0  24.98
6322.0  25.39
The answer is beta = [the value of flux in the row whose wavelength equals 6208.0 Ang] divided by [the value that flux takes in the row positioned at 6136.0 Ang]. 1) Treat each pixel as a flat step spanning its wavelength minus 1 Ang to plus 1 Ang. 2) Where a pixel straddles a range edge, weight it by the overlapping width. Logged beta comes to 1.01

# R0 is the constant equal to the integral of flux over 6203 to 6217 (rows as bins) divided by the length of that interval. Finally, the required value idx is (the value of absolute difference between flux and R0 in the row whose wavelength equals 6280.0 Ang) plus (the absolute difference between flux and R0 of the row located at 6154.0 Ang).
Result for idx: 0.4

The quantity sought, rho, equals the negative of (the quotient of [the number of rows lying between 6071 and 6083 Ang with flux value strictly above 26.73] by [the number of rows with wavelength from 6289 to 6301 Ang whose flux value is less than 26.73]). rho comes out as -1.67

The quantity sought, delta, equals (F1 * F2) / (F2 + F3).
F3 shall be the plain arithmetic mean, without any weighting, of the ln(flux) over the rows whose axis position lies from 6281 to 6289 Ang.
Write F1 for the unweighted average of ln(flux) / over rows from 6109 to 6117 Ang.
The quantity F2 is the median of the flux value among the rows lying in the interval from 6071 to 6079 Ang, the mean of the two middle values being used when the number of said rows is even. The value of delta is 2.95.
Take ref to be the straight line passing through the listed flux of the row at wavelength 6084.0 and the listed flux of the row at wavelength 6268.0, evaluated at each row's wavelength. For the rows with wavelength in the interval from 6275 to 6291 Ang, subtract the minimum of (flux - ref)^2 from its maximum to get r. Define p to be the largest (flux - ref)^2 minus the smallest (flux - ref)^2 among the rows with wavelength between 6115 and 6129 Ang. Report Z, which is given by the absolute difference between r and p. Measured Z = 2.5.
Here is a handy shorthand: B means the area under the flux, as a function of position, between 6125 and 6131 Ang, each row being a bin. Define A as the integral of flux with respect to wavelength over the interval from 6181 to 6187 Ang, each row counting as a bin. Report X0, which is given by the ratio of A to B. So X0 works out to 1.02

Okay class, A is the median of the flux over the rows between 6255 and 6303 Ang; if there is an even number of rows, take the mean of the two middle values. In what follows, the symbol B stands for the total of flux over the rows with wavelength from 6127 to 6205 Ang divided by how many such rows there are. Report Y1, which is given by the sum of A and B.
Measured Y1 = 52.1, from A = 25.9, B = 26.2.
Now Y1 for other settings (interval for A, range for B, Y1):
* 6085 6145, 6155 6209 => 52.7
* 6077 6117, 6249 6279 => 53.3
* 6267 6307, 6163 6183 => 51.4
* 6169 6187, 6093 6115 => 52.8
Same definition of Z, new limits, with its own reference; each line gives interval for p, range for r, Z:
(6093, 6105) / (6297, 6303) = 2.8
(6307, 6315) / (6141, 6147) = 1.9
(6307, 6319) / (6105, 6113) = 2.8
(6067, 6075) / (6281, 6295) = 1.1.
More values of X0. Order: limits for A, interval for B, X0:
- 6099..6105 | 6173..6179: 1.05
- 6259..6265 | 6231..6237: 1.00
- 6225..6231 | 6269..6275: 1.00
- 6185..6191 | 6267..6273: 1.01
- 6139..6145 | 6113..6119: 0.96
